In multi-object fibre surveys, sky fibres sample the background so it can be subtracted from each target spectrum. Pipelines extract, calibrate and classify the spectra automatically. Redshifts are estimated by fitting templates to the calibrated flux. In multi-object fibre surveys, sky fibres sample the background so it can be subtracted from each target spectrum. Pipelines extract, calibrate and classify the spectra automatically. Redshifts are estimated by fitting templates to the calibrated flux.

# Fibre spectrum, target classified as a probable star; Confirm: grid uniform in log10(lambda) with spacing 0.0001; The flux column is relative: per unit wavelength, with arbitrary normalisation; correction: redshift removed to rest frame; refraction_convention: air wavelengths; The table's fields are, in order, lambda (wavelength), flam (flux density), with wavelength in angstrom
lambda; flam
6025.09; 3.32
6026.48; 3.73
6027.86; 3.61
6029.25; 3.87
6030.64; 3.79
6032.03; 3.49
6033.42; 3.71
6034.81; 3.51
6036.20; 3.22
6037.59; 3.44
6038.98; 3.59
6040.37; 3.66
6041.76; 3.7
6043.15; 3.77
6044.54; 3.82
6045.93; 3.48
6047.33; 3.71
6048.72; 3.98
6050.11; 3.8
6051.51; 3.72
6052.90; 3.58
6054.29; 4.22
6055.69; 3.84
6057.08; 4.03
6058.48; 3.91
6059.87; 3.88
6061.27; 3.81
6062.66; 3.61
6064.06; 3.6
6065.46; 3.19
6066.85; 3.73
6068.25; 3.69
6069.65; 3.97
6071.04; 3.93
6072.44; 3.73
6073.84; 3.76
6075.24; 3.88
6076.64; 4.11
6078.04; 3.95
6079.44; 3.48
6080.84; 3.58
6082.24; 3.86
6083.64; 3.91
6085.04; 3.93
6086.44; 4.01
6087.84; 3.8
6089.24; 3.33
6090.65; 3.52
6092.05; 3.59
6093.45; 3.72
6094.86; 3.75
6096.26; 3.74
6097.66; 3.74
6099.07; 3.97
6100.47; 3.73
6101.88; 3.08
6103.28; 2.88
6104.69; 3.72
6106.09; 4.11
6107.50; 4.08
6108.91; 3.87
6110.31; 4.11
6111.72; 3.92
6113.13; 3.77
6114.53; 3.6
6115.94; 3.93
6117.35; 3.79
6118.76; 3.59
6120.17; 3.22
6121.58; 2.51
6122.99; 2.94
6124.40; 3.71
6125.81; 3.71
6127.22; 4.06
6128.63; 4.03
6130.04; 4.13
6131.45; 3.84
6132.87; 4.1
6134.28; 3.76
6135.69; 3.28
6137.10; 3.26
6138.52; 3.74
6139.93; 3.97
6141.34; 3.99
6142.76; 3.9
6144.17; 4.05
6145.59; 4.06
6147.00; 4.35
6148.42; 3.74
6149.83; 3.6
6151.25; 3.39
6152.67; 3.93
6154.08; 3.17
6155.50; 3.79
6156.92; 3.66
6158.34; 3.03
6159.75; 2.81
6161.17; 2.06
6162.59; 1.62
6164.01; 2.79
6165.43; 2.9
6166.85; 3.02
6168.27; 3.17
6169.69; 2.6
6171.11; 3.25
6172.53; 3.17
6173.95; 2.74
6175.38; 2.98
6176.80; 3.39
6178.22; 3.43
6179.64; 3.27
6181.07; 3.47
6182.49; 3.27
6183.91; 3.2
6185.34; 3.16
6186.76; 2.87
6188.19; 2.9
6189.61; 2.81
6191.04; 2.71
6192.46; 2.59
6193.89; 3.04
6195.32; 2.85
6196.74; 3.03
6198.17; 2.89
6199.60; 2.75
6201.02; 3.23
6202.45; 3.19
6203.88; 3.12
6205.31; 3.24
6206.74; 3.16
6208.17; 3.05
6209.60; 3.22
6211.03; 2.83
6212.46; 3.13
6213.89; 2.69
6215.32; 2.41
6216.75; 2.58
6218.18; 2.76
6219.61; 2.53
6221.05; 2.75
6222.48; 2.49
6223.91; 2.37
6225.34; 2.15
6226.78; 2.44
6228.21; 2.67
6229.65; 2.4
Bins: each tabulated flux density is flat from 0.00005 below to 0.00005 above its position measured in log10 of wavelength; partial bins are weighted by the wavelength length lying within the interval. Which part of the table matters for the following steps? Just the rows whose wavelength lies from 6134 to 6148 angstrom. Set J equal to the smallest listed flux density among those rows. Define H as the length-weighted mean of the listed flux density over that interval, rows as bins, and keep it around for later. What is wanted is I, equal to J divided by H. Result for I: 0.85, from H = 3.84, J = 3.26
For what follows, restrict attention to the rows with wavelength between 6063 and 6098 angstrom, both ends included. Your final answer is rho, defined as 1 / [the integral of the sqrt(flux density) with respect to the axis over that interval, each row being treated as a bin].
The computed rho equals 0.0148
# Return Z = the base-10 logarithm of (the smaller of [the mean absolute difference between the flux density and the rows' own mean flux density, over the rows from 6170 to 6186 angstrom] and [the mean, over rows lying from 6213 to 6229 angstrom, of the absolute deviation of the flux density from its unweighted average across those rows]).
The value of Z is -0.84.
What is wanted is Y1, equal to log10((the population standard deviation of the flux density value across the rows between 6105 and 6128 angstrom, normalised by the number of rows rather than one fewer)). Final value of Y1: -0.36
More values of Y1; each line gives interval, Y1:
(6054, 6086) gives -0.67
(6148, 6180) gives -0.28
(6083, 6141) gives -0.44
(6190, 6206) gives -0.67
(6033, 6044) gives -0.77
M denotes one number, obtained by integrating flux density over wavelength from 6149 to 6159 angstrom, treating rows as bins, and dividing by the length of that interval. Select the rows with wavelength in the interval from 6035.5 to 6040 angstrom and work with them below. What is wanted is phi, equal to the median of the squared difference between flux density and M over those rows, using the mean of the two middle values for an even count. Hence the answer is 0.01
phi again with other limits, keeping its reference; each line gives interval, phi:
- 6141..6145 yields 0.23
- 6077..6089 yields 0.14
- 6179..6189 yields 0.10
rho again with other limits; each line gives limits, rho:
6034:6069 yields 0.0149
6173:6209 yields 0.0159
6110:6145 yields 0.0149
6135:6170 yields 0.0157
